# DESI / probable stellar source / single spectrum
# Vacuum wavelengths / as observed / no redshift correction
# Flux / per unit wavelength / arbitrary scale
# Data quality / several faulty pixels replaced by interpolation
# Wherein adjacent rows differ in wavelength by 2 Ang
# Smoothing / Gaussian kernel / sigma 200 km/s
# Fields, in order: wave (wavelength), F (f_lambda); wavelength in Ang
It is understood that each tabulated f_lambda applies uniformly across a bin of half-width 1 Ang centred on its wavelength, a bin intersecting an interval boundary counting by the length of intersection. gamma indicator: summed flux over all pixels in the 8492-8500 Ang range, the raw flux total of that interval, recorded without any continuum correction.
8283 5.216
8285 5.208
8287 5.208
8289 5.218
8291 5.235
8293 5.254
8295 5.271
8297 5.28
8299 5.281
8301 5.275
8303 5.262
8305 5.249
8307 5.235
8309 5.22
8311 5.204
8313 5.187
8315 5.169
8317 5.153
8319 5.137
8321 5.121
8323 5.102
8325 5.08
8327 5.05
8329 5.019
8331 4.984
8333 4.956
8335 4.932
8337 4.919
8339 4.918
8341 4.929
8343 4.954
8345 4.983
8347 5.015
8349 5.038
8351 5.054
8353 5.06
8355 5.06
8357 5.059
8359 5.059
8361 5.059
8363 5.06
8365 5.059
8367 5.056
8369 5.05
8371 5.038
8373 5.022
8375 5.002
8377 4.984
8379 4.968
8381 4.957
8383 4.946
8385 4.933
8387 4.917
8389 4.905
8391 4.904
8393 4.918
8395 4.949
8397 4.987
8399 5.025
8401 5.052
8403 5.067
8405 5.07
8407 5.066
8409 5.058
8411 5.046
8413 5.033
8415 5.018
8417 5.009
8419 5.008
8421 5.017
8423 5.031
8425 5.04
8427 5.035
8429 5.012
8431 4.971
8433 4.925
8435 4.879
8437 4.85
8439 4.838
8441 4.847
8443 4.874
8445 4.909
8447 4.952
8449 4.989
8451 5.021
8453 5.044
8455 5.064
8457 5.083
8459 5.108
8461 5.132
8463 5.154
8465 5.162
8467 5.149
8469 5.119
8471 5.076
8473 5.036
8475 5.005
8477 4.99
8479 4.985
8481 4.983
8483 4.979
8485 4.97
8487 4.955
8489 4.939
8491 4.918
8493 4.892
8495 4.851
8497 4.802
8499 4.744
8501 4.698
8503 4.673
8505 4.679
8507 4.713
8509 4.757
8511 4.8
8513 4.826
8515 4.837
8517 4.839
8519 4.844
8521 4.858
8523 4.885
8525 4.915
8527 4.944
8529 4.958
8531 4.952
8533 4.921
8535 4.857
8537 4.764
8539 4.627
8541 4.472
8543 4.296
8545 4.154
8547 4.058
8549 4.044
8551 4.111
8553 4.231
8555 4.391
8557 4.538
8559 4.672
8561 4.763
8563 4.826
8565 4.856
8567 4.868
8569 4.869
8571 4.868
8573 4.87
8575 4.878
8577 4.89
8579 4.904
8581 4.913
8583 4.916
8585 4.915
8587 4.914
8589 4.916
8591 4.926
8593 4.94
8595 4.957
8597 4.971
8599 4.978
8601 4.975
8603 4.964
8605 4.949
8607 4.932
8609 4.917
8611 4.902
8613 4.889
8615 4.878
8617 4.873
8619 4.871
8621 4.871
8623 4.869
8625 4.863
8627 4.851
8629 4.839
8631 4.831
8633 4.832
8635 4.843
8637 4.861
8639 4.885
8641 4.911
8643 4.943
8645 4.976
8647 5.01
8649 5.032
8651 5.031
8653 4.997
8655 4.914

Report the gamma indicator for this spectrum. 19.3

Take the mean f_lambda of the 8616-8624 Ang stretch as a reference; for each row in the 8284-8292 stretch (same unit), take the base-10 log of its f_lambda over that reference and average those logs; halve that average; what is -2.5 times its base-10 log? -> 4.57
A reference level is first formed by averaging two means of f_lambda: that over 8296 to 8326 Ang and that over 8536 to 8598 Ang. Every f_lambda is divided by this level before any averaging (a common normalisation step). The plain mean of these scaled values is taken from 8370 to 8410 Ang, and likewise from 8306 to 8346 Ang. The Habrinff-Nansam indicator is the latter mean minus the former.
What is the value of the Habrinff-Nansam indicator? 0.015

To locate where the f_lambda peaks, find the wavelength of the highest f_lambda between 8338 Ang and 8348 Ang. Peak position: 8347 Ang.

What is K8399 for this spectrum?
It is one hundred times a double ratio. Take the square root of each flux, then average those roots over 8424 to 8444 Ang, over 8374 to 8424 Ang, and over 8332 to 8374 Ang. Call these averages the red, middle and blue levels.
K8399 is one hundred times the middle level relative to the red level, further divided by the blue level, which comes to 45.0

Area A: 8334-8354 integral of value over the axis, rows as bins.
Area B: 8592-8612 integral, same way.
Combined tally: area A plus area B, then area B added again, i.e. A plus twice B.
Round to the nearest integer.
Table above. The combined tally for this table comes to 298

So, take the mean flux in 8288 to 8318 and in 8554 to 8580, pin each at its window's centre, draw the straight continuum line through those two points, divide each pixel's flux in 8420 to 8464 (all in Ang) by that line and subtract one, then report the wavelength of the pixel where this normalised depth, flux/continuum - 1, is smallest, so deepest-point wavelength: 8439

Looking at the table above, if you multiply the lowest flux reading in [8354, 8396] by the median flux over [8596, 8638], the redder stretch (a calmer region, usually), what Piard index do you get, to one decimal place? 23.9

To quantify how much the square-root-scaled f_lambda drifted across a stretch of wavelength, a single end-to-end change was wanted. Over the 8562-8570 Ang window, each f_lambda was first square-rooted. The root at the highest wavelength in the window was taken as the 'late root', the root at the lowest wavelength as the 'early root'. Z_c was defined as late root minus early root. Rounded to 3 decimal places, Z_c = 0.010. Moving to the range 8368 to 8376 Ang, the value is -0.011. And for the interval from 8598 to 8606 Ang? -0.007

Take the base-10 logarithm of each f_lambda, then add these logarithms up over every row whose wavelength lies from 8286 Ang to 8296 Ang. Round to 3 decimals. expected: 3.595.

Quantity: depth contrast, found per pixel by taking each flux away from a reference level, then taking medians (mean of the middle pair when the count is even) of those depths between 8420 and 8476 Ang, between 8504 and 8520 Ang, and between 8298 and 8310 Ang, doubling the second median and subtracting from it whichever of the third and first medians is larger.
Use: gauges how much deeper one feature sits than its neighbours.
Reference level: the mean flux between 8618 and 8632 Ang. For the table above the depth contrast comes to 0.26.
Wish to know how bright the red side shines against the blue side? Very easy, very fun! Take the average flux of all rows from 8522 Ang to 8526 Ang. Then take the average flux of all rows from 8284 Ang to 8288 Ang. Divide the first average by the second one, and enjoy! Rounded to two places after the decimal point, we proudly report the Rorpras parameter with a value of 0.94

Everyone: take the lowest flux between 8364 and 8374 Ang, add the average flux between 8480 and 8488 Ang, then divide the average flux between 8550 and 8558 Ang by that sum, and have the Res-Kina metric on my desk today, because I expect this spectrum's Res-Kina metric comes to 0.432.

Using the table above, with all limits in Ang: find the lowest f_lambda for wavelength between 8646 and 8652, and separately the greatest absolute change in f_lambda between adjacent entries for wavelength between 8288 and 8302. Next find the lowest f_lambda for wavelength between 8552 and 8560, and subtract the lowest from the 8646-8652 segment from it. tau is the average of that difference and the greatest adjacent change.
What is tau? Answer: -0.38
